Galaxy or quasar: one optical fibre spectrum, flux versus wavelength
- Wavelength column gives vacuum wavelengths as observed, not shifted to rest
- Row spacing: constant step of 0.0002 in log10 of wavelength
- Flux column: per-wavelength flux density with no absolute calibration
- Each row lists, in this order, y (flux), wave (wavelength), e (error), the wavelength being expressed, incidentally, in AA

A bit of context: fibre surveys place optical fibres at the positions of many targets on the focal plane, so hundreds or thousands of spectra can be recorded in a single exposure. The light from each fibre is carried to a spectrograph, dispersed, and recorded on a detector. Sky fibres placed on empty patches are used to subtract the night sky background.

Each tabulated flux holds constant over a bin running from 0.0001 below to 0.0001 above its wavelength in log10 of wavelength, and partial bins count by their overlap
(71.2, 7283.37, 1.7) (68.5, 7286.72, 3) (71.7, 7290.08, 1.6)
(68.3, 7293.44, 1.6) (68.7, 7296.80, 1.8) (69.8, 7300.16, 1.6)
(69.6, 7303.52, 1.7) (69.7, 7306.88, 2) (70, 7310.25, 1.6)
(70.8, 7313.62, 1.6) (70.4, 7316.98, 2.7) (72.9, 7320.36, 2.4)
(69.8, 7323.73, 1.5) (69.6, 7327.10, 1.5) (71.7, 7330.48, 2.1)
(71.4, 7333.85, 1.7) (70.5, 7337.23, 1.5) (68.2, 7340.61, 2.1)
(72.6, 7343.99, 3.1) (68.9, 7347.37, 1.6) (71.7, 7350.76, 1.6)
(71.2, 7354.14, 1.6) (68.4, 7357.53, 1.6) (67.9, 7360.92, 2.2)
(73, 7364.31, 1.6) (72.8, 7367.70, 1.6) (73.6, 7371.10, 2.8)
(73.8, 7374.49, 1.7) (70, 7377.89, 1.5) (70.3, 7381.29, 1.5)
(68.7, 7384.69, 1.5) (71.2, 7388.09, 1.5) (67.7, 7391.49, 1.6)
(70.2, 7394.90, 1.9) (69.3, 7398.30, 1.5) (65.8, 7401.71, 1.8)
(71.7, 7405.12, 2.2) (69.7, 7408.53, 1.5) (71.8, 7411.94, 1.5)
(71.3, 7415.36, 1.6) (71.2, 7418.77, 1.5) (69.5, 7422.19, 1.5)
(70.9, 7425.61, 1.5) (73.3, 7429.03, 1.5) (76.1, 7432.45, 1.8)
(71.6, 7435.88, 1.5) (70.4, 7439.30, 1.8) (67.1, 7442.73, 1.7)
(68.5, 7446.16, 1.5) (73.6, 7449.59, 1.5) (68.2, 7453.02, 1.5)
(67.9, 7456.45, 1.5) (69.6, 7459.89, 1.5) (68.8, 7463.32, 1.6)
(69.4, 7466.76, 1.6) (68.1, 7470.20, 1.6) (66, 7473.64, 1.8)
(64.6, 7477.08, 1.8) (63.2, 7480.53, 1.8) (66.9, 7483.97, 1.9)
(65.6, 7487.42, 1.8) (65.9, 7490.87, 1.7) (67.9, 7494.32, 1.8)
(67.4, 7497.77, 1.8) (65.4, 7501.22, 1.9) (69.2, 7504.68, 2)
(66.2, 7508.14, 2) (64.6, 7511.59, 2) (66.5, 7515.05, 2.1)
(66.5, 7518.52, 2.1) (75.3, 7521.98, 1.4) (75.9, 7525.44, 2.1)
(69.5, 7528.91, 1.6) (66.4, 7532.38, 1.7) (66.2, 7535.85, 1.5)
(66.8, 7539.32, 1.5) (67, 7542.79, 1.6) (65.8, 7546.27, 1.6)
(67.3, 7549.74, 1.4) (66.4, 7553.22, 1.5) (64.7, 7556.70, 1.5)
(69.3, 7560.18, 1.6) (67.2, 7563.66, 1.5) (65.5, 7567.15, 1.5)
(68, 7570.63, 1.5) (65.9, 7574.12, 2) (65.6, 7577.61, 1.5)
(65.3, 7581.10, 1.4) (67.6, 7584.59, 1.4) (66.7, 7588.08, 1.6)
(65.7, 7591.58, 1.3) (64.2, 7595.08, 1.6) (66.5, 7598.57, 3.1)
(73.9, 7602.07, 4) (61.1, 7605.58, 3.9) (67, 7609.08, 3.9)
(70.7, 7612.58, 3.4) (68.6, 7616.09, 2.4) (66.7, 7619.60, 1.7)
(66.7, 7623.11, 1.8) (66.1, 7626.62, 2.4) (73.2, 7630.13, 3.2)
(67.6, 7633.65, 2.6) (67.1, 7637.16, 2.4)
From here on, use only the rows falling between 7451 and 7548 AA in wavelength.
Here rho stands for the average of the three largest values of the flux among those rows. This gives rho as 73.6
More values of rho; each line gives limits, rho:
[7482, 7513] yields 68.2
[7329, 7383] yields 73.5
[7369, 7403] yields 72.9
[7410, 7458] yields 74.3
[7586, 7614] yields 70.5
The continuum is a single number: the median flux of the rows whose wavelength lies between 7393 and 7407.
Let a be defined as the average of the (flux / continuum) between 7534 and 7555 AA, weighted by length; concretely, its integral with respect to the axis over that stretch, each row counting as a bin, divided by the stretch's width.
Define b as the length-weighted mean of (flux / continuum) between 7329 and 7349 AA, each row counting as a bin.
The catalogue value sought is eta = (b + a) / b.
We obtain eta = 1.94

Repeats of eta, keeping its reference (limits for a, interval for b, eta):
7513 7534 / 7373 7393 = 2.00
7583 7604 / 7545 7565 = 2.01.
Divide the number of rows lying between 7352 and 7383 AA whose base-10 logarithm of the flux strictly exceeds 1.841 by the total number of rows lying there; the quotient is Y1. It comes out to 0.78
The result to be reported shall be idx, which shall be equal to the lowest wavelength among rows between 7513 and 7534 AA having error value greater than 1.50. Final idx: 7515.05 AA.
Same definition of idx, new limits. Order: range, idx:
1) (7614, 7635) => 7616.09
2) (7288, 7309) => 7290.08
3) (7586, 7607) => 7588.08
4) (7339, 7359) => 7340.61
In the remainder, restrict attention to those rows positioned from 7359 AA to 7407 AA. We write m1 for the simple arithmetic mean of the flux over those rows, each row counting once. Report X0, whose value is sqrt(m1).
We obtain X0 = 8.39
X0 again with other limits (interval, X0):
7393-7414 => 8.35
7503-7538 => 8.28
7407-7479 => 8.36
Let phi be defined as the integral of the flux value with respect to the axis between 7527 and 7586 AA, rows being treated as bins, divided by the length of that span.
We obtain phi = 67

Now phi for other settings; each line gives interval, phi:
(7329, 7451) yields 71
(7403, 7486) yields 70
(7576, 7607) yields 66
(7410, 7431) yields 71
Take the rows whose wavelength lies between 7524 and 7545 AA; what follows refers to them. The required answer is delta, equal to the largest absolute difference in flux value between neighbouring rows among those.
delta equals 6.4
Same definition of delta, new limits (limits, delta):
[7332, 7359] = 4.4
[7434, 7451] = 5.1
